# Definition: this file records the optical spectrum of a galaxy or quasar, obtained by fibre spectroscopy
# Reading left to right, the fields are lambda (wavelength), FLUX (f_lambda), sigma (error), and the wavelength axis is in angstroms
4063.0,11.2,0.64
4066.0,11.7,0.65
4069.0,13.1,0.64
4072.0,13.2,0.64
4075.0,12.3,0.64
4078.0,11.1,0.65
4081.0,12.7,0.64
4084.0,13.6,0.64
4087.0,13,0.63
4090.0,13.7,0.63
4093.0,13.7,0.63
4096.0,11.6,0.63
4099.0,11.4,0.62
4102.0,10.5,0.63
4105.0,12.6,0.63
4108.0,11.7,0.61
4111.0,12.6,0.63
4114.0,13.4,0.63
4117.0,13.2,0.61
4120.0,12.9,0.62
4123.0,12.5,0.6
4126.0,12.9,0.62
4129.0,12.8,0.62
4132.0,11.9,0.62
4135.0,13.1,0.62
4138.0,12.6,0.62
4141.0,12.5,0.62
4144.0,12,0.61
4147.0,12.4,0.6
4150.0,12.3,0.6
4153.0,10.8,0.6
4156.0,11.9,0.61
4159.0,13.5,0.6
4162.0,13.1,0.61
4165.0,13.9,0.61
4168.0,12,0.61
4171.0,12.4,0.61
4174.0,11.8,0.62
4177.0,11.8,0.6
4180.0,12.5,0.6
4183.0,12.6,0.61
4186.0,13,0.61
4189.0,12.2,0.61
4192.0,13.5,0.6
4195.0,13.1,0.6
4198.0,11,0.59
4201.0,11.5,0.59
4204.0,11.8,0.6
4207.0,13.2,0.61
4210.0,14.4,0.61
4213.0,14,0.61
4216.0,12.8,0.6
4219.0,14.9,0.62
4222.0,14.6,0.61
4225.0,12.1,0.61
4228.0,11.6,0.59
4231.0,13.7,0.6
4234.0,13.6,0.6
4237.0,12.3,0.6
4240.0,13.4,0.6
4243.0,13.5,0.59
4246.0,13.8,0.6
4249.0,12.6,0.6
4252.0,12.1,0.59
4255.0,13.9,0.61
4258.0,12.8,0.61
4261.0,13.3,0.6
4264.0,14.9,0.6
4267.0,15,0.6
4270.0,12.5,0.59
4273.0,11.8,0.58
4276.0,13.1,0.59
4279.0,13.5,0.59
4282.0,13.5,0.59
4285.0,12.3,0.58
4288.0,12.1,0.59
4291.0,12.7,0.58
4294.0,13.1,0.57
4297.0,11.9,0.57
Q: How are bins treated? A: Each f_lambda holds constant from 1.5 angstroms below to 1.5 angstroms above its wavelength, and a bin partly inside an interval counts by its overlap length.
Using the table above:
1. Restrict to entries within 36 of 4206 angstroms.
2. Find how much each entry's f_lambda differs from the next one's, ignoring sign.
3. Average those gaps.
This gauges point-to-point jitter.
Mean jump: 0.93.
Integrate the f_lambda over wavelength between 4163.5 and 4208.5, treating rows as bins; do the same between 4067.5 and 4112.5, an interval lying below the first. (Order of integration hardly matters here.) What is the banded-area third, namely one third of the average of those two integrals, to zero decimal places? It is 187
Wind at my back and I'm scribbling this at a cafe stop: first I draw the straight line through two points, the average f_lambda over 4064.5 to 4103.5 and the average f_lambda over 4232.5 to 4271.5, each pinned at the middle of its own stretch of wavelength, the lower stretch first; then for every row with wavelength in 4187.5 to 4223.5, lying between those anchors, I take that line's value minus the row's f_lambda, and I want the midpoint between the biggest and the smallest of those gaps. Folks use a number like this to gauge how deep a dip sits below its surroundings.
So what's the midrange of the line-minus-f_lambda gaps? 0.17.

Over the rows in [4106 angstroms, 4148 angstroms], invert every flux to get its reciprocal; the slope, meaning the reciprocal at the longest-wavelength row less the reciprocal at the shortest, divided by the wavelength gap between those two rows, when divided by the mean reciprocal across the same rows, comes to -0.002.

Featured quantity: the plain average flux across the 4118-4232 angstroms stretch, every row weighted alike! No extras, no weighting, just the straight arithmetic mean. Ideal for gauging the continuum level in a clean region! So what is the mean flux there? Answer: 12.7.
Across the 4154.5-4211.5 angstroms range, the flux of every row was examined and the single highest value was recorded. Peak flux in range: 14.4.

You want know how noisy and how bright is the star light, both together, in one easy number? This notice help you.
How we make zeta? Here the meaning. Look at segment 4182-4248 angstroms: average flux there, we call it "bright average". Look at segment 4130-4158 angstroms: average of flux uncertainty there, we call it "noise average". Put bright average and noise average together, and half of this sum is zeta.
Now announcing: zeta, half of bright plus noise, 6.82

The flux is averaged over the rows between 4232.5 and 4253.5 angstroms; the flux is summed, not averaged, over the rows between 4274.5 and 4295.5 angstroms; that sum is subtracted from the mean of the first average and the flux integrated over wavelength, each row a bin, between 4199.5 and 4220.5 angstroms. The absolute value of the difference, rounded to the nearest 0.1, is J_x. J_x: 55.1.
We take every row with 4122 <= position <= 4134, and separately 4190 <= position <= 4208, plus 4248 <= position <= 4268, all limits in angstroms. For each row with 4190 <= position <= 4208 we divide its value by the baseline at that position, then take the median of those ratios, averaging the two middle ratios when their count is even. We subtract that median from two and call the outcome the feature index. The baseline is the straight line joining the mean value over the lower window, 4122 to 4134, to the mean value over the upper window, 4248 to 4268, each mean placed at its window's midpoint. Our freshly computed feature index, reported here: 1.05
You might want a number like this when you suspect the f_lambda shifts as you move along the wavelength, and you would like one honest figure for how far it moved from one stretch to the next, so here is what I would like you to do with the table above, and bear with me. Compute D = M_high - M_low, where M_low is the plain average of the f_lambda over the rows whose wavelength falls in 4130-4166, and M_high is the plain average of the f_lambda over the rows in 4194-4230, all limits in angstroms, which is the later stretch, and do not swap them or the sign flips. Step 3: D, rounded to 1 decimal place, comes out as 0.4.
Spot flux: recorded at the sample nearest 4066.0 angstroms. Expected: 11.7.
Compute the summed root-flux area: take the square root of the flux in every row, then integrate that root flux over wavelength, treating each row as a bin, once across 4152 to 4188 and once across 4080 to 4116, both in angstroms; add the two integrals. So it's 254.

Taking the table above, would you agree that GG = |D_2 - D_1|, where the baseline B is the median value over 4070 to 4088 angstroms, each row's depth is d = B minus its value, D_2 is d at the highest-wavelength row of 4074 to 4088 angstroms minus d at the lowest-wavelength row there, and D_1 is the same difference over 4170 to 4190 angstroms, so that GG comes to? 0.9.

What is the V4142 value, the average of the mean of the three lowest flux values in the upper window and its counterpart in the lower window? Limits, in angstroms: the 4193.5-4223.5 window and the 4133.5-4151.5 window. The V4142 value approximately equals 11.8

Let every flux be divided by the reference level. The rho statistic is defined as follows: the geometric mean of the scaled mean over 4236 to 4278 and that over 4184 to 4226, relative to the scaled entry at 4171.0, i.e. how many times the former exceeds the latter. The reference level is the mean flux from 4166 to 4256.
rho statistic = 1.06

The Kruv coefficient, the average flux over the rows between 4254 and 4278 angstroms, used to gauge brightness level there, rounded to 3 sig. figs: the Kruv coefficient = 13.4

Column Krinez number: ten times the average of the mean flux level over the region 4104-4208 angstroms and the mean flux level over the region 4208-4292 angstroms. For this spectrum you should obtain 128.6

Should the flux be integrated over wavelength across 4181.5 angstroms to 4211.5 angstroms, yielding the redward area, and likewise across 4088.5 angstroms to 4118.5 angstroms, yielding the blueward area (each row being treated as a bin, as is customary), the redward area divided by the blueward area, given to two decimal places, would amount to 1.02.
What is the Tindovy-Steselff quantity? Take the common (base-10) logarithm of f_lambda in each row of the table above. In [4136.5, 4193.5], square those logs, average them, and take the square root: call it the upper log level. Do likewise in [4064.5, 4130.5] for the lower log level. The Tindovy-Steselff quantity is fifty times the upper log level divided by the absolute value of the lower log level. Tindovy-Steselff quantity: 49.9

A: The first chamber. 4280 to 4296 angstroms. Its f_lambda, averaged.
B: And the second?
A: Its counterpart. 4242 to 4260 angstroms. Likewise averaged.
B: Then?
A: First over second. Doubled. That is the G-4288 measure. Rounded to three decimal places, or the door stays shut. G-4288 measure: 1.943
